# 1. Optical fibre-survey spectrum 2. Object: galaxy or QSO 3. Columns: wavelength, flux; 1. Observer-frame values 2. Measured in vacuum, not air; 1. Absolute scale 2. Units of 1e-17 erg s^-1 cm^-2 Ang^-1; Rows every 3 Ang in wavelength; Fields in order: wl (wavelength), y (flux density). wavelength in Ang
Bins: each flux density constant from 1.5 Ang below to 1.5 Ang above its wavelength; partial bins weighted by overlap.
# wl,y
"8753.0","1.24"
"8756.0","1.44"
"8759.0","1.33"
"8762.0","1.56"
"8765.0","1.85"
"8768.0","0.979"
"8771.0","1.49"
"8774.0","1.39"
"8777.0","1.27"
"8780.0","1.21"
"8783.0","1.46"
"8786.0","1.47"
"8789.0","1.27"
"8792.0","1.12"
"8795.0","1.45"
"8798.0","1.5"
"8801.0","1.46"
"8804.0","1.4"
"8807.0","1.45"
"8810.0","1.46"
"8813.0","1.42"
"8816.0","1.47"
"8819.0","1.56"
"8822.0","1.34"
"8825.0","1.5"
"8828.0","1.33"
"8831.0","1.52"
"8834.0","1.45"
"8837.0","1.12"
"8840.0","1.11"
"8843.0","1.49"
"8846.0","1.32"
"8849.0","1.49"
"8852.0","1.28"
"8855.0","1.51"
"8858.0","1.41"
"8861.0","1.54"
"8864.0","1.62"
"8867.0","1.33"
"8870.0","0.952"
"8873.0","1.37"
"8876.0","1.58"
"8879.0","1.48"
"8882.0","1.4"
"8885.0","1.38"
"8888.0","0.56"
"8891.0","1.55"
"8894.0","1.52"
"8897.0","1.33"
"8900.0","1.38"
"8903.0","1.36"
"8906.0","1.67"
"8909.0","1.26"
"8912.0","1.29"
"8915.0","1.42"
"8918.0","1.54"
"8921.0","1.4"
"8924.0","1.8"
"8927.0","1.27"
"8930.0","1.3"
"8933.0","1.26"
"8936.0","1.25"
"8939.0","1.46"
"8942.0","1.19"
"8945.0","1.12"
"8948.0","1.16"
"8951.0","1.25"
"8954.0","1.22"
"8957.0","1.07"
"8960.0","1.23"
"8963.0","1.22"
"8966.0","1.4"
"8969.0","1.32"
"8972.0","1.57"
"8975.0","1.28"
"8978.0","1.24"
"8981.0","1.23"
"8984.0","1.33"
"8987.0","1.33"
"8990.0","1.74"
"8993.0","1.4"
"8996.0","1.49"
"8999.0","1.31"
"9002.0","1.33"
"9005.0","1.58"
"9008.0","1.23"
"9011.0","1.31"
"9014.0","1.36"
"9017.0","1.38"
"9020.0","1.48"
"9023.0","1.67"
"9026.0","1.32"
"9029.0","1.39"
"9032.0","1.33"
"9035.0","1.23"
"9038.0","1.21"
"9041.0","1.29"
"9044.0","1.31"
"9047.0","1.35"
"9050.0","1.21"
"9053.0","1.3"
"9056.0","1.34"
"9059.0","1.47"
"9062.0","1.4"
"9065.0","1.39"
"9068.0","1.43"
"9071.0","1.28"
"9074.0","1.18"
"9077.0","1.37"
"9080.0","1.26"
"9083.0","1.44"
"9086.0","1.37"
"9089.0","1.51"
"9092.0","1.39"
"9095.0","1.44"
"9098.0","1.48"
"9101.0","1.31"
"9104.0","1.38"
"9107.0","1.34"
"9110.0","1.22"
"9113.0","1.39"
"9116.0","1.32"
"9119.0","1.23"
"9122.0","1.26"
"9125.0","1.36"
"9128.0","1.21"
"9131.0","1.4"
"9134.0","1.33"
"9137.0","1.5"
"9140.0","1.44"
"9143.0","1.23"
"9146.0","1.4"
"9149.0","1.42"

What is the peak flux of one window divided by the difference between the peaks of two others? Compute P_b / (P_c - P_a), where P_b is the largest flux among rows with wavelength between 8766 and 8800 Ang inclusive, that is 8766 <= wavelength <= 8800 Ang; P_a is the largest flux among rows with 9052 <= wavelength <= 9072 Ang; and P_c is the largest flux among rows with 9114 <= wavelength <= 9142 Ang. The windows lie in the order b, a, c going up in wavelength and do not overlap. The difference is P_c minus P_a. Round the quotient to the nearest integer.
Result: 50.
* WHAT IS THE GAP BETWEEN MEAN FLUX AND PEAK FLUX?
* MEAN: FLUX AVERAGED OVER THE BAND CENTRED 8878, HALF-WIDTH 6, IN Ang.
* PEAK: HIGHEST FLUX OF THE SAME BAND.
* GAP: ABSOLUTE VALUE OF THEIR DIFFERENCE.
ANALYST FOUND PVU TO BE 0.12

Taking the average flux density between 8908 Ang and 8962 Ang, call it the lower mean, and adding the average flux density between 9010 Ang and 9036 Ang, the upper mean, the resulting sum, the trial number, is 2.69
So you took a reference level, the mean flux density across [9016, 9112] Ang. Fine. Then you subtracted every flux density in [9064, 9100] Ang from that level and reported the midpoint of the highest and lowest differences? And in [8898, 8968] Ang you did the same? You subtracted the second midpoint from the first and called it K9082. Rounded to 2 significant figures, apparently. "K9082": 0.090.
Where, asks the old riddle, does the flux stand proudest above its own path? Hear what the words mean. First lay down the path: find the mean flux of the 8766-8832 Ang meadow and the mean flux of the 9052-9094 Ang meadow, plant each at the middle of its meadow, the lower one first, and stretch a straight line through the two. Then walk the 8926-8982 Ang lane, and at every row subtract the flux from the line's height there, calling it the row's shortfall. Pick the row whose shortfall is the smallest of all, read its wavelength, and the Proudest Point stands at 8972.0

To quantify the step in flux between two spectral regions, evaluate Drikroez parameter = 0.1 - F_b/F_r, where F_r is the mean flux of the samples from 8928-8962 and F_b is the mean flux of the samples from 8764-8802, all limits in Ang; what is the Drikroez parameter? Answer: -1.02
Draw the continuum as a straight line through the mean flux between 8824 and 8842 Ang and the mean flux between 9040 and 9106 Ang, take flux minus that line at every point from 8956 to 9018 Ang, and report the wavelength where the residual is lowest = 8957.0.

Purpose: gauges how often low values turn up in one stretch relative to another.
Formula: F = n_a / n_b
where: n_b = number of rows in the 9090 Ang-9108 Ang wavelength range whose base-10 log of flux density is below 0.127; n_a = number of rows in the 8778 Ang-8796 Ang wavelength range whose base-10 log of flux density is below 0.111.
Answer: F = 3.0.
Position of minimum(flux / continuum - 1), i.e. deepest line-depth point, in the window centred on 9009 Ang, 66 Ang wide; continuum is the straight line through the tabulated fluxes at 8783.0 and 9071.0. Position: 8981.0 Ang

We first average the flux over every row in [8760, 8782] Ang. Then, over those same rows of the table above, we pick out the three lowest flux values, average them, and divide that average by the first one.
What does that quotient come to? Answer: 0.828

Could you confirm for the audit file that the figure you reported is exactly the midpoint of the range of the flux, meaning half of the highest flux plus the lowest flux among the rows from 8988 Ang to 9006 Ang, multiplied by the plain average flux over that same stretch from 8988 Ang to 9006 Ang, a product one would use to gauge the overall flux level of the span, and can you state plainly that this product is 2.2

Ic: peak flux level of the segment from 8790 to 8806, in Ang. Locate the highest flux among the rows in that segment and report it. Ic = 1.5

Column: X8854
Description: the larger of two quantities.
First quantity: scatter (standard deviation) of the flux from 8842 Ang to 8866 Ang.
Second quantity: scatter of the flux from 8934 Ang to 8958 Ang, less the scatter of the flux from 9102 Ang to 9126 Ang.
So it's 0.11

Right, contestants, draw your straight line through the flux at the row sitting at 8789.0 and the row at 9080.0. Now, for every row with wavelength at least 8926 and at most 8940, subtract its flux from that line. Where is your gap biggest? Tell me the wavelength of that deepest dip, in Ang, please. 8936.0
